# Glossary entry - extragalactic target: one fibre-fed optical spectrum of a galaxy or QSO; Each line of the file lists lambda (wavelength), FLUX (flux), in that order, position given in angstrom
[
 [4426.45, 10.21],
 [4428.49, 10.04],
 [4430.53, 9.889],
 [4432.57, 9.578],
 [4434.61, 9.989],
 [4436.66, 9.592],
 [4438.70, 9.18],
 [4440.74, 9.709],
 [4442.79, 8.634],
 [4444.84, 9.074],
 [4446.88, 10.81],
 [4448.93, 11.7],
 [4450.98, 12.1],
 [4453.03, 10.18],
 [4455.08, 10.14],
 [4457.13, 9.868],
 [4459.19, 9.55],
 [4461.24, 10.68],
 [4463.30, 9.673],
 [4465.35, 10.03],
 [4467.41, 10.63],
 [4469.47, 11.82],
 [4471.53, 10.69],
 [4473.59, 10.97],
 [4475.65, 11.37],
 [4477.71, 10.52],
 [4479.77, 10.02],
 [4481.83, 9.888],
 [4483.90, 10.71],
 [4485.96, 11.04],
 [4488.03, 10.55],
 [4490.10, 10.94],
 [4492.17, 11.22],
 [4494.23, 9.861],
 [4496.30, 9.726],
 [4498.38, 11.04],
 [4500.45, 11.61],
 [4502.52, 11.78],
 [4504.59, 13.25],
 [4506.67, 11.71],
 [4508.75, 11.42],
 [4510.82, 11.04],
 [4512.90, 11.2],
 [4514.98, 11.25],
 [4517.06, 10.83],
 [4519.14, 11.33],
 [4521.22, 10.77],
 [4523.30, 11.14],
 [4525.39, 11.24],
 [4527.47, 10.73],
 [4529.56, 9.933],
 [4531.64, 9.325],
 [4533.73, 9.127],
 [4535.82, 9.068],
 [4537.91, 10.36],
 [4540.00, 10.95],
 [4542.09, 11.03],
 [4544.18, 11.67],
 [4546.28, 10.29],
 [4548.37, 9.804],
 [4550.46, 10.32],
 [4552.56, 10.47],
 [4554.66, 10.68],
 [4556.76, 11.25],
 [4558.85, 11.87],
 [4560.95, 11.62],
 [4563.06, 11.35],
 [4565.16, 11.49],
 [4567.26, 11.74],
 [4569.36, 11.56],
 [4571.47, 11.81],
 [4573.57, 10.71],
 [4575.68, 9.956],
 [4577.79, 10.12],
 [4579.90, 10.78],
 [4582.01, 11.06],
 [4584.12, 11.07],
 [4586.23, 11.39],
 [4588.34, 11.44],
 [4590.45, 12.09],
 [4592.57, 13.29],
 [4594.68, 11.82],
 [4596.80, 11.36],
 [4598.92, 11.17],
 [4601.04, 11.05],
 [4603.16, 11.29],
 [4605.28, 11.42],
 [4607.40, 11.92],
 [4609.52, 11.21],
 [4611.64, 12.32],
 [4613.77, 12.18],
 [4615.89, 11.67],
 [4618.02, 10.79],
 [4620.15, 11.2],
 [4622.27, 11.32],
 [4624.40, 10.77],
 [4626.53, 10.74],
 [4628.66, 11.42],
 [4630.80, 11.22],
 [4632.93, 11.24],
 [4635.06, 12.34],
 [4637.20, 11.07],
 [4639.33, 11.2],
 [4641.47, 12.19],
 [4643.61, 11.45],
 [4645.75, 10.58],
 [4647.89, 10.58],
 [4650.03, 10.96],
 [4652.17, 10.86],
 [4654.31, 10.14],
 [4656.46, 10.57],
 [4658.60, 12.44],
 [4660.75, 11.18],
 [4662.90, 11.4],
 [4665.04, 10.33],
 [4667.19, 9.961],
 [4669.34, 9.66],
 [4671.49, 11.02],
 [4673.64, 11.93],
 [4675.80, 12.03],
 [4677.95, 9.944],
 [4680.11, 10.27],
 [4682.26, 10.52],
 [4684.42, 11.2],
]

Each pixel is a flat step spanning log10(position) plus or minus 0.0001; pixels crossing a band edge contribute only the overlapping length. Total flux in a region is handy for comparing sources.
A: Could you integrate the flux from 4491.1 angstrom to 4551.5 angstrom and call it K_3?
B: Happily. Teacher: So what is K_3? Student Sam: 652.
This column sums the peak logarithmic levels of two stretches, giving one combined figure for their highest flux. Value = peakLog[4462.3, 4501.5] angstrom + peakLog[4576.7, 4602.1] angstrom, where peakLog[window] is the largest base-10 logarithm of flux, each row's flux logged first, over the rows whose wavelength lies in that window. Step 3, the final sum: 2.20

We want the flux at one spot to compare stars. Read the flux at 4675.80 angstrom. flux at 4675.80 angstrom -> 12.03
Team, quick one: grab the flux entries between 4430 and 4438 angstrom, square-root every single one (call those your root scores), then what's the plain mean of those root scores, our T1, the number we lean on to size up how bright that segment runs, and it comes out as 3.12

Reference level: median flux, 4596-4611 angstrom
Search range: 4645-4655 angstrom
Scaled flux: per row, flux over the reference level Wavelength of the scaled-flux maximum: 4650.03 angstrom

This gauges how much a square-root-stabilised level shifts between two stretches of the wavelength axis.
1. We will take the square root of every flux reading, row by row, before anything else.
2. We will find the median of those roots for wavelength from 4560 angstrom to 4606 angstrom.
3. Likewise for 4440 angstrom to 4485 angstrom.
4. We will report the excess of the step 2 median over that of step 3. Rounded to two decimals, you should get 0.16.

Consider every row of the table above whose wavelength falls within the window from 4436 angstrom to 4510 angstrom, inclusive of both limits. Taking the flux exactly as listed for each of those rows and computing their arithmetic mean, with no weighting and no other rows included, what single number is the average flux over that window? 10.6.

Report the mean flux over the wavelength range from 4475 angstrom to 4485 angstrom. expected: 10.5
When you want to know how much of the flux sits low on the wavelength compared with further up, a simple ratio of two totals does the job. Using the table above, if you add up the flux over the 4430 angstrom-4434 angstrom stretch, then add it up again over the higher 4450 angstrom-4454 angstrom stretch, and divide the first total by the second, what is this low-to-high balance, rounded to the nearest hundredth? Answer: 0.87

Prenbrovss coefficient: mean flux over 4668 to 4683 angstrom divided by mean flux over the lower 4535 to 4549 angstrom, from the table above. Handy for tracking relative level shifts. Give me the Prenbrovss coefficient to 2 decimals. 1.03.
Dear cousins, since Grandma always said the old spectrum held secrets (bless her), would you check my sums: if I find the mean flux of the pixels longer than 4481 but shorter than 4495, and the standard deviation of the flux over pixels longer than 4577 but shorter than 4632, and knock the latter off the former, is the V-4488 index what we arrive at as 10.0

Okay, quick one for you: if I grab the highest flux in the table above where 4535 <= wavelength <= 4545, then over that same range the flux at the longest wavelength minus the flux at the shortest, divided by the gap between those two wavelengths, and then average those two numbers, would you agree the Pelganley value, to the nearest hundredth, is 5.99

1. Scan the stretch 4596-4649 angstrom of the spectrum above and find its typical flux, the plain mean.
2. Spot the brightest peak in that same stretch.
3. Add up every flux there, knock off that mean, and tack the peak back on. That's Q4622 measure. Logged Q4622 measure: 285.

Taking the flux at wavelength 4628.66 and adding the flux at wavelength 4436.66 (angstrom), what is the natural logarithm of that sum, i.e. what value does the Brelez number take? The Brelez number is 3.05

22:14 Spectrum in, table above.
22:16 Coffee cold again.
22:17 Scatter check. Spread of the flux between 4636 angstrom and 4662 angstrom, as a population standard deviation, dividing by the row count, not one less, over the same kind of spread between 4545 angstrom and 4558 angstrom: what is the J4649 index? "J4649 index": 1.5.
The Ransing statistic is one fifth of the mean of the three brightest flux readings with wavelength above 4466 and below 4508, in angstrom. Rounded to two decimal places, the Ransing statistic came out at 2.46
